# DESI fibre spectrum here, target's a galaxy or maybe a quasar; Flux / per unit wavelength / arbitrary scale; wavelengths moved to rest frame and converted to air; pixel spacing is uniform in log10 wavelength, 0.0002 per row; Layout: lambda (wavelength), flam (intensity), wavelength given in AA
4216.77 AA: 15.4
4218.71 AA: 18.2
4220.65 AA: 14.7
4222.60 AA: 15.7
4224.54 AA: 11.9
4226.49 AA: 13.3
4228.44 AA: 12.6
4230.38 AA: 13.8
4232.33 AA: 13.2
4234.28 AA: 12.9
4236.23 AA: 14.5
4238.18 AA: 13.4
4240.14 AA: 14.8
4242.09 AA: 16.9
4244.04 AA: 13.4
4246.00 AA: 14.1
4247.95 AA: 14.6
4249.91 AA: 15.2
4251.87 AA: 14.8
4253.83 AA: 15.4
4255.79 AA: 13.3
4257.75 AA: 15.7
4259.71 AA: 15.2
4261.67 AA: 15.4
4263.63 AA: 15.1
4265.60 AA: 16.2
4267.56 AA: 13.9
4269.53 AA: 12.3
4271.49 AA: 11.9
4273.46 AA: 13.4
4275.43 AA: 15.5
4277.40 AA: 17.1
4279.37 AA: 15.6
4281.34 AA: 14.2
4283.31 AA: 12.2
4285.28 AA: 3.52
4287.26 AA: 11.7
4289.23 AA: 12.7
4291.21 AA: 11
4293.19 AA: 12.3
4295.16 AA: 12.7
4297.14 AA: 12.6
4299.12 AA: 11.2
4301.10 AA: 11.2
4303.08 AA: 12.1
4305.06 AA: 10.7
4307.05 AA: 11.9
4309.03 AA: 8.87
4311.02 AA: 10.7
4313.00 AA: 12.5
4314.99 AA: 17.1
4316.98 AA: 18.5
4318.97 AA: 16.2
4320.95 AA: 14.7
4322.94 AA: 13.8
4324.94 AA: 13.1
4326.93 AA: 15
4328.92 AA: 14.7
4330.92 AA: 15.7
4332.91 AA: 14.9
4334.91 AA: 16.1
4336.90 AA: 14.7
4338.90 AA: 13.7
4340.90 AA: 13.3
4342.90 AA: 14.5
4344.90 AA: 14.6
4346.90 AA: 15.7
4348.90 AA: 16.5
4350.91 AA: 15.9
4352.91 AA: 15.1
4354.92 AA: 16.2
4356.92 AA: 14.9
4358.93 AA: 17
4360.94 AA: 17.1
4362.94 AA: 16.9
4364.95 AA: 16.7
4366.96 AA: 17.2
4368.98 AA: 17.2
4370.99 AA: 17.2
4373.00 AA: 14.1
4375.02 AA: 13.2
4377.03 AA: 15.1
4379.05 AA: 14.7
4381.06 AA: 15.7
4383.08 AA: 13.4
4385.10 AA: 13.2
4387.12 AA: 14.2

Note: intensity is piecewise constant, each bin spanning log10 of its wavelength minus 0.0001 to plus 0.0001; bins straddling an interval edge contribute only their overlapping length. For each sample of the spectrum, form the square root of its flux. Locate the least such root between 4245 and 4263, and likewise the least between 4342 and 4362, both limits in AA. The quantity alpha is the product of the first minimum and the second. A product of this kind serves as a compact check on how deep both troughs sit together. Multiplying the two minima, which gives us 14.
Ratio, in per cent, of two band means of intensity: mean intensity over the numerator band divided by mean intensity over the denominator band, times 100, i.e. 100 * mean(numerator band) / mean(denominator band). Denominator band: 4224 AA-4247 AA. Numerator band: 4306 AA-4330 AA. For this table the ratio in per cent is 101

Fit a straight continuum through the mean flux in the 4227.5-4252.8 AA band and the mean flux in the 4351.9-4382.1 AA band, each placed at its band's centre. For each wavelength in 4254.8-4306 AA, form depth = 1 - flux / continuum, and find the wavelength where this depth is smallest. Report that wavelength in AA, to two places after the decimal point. 4277.40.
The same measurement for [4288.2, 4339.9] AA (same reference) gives 4316.98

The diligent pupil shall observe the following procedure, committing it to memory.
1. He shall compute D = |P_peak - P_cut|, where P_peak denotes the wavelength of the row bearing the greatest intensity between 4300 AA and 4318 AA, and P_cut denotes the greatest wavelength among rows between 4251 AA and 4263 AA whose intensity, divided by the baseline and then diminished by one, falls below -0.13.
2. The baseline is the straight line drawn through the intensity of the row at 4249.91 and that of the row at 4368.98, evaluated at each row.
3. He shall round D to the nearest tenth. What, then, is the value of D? 61.2 AA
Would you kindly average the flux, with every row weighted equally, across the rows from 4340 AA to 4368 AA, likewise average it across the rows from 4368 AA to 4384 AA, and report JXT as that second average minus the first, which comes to -0.8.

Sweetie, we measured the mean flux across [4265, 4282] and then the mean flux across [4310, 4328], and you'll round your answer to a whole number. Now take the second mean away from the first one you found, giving 0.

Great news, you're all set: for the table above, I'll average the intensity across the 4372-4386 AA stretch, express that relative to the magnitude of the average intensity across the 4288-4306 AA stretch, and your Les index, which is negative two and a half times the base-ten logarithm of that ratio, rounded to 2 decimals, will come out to -0.20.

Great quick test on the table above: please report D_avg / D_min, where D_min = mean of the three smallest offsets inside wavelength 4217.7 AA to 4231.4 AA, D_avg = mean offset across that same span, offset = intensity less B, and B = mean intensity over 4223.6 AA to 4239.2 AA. -1.9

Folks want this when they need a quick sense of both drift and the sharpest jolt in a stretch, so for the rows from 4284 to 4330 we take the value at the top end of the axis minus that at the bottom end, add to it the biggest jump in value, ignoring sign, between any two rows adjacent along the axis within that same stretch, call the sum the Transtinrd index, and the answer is 19.4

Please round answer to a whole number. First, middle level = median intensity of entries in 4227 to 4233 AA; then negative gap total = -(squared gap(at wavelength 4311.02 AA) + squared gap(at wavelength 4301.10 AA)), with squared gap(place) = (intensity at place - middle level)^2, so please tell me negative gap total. -10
